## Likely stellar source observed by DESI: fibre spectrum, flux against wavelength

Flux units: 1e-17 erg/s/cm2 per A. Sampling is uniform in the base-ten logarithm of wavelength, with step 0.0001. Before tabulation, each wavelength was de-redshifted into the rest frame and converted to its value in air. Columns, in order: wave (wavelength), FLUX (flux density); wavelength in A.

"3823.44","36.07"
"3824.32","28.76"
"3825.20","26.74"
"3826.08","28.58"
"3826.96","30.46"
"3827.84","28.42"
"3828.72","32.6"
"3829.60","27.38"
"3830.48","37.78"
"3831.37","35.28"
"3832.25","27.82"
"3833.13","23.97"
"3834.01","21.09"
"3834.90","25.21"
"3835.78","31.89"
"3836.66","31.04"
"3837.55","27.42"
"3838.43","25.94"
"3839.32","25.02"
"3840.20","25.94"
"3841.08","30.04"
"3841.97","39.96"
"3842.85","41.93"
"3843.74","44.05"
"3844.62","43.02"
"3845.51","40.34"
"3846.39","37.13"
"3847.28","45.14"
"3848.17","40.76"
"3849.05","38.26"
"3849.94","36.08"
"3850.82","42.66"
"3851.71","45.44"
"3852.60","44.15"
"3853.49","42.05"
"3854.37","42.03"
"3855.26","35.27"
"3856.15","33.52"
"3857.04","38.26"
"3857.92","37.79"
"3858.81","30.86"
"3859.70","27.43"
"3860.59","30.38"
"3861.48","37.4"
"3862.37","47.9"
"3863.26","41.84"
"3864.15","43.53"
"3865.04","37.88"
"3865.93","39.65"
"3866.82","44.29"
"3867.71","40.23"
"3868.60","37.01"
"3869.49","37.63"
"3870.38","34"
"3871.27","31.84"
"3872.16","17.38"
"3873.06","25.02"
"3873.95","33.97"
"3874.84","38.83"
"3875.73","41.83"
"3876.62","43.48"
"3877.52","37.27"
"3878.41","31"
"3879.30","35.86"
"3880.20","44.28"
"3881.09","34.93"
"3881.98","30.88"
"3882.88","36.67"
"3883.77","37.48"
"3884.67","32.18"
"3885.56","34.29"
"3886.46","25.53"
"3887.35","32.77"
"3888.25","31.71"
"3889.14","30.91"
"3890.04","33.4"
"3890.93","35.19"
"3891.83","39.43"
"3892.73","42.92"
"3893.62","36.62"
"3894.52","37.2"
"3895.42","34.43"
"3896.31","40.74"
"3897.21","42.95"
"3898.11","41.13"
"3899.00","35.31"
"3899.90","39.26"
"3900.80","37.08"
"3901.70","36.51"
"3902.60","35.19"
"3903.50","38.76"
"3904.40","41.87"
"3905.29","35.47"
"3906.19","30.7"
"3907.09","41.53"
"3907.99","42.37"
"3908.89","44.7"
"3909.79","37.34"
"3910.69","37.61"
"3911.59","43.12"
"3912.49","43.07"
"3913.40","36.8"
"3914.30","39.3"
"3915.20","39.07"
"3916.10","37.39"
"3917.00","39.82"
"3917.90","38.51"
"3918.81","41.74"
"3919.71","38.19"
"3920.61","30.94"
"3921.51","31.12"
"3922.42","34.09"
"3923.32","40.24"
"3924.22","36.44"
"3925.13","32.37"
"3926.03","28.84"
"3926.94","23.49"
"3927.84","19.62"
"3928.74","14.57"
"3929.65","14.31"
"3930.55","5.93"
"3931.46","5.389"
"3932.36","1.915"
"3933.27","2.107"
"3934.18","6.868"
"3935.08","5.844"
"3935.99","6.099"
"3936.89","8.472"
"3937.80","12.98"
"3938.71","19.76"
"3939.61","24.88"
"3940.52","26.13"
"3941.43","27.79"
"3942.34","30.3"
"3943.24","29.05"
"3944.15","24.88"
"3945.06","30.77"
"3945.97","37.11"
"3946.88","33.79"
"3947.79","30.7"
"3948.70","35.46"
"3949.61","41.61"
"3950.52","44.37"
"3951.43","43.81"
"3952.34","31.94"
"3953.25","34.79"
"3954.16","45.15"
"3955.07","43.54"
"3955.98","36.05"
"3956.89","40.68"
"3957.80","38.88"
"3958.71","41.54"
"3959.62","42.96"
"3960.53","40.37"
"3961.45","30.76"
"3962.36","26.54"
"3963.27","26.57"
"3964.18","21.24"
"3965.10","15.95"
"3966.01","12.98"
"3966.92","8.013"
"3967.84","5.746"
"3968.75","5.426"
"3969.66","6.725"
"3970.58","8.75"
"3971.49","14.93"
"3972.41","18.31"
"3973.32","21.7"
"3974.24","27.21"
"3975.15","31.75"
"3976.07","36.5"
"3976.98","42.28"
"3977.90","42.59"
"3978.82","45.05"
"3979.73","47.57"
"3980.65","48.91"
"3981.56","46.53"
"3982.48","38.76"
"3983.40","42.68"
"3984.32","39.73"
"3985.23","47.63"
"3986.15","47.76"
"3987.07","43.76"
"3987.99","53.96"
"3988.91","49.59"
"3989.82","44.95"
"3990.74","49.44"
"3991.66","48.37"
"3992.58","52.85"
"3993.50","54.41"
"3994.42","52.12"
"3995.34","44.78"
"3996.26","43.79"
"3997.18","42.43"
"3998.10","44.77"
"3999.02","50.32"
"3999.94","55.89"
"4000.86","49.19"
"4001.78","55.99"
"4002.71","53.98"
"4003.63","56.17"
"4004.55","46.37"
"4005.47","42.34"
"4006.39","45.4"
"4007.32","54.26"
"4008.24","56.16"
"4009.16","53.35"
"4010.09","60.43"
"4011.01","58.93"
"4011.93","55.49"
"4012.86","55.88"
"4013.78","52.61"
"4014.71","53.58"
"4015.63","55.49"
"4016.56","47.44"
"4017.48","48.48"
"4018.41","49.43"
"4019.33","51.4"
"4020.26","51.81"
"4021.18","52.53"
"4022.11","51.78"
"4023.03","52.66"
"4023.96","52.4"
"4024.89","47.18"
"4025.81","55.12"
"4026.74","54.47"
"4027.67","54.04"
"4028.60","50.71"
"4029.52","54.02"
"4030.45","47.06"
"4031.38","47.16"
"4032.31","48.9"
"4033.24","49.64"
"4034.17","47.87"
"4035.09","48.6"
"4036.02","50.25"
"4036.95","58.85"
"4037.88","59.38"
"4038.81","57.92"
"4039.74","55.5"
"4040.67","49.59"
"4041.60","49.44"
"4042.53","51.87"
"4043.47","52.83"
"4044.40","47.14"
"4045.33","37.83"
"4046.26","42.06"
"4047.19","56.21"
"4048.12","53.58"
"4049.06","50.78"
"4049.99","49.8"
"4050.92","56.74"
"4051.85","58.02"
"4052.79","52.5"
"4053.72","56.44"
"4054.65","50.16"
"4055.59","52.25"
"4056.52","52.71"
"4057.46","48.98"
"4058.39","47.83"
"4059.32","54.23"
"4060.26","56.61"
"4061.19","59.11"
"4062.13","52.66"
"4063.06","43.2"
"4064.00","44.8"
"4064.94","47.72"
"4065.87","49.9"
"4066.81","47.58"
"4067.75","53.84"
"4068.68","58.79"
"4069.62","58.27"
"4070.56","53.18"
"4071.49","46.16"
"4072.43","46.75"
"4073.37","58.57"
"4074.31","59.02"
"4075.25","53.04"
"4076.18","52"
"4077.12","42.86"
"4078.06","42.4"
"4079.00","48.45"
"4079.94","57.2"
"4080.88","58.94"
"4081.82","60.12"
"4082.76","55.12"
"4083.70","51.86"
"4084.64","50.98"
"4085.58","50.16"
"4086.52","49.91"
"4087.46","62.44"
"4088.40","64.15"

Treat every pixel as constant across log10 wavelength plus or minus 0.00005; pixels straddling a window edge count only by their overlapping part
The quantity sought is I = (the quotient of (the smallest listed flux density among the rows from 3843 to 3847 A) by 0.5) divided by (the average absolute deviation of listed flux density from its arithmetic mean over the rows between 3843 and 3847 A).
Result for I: 31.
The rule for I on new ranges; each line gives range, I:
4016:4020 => 77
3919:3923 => 24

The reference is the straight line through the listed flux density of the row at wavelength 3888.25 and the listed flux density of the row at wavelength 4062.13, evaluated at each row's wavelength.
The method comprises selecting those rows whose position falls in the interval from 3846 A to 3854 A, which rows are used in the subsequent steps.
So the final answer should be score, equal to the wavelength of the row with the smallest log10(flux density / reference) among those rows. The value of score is 3849.94 A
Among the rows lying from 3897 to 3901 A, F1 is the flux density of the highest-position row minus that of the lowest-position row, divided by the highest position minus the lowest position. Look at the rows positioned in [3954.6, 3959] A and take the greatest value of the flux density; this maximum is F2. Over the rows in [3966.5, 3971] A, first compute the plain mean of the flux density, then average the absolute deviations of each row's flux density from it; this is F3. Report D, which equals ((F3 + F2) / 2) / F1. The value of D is -14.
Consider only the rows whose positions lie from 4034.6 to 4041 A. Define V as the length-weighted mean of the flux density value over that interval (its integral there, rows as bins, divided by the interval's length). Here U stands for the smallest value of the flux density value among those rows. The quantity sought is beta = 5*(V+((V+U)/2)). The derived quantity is 530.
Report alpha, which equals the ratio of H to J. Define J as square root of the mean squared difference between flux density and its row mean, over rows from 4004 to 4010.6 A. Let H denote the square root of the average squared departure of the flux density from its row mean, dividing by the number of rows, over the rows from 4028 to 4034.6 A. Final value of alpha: 0.4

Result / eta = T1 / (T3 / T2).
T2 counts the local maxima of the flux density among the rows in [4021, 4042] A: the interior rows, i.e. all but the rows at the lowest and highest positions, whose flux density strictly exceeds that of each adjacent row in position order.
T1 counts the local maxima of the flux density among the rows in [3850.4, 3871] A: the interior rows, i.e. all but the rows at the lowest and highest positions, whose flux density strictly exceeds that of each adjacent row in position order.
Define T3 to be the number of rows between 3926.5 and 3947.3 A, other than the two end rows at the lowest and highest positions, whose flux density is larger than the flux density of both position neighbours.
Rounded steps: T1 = 6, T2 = 5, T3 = 3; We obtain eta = 10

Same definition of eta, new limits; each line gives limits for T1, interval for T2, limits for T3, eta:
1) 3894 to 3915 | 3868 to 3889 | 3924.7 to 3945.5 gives 15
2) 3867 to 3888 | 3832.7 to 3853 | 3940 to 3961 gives 3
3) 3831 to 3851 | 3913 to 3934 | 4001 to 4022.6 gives 2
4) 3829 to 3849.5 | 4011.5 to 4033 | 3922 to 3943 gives 12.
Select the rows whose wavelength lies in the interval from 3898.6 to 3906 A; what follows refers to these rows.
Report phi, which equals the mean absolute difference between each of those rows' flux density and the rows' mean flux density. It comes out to 1.9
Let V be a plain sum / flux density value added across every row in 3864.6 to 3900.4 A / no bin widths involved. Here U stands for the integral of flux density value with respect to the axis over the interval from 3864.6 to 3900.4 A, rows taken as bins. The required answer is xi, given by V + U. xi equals 2724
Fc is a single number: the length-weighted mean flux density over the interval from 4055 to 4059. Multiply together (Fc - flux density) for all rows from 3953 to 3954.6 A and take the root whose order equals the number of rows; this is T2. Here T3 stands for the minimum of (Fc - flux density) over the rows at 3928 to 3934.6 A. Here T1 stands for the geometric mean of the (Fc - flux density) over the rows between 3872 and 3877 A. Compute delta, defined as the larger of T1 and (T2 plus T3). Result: 45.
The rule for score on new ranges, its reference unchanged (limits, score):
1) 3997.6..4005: 3998.10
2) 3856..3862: 3859.70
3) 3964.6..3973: 3968.75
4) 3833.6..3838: 3834.01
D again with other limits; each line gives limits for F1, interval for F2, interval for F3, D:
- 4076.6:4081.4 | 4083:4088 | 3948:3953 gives 8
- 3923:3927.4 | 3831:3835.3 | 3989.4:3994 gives -4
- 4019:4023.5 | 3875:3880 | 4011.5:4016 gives 66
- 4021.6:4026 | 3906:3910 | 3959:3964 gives 28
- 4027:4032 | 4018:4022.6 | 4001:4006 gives -16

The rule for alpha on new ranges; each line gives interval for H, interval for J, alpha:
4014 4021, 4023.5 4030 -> 1.0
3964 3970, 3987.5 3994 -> 1.8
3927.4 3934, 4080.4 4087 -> 1.6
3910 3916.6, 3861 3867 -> 0.7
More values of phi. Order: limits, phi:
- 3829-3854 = 6.8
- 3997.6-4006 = 4.4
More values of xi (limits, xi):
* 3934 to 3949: 738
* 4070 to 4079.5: 981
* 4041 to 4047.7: 661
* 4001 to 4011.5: 1139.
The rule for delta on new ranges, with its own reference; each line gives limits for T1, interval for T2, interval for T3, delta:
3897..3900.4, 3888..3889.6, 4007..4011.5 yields 11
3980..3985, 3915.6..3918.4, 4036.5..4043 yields 6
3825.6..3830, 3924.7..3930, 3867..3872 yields 38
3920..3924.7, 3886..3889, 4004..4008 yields 17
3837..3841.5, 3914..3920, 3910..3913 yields 24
